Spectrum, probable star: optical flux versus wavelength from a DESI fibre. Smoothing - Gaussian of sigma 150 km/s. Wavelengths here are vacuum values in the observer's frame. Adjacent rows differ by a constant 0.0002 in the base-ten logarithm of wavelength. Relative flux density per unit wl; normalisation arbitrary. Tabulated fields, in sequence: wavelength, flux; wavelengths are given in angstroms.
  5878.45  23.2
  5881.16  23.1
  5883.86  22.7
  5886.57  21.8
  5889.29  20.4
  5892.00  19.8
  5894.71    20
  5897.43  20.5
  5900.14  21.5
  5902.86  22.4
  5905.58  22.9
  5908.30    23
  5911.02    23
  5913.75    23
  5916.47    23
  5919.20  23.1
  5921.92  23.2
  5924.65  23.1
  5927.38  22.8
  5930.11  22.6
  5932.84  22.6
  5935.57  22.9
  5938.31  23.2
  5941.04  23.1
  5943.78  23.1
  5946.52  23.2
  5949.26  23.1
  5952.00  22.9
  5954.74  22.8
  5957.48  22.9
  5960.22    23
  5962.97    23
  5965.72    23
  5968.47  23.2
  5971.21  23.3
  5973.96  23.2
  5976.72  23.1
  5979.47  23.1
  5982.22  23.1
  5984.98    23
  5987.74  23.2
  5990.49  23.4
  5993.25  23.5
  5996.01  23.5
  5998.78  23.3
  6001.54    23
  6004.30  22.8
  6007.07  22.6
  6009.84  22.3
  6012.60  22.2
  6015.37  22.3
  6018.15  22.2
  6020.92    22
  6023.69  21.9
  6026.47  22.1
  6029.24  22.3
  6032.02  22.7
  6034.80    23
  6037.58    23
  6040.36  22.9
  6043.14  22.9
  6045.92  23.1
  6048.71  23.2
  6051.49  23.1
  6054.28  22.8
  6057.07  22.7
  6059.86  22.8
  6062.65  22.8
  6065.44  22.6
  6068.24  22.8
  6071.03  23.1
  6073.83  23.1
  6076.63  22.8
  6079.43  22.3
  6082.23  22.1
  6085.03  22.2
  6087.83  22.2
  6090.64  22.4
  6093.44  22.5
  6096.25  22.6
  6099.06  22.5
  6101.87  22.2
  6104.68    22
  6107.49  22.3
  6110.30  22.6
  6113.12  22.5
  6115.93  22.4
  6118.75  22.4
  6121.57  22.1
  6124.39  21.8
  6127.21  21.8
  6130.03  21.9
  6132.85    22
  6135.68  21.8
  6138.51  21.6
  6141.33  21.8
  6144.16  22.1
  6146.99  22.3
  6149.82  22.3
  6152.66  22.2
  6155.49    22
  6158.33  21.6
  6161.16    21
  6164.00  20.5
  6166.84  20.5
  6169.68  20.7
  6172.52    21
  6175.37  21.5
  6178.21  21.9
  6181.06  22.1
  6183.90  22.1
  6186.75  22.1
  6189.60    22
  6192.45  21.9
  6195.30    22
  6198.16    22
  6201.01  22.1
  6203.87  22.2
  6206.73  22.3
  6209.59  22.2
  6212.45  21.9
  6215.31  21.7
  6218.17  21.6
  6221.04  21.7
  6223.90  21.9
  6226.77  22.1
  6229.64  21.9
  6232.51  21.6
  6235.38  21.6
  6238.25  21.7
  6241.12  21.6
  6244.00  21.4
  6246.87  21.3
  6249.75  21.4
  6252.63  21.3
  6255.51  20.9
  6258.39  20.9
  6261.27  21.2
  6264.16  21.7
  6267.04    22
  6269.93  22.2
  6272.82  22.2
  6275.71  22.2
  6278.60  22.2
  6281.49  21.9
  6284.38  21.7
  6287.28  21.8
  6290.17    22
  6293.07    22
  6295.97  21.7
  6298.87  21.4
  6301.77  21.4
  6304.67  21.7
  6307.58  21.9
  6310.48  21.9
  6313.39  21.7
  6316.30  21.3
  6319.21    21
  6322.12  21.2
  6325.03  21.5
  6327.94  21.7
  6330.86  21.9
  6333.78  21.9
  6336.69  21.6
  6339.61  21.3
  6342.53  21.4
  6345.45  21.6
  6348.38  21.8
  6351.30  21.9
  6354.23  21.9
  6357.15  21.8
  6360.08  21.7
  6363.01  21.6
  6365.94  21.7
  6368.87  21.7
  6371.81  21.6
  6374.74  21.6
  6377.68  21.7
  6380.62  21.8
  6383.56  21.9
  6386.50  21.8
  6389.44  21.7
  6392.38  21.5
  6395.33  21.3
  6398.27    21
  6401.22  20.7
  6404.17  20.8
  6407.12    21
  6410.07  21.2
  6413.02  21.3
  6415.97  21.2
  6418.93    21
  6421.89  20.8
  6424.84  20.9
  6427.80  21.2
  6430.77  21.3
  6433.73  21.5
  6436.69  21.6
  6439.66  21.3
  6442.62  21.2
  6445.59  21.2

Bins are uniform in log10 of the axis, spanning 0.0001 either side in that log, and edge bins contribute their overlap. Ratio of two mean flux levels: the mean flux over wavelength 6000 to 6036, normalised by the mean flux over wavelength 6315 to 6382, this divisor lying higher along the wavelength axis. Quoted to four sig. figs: 1.037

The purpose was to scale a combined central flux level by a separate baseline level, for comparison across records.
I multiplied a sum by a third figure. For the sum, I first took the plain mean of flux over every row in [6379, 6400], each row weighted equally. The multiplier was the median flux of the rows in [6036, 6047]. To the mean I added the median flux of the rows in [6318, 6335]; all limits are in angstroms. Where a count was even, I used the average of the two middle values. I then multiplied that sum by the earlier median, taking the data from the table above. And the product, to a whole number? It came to 991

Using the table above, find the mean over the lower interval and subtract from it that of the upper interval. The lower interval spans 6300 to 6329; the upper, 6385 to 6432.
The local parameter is 0.36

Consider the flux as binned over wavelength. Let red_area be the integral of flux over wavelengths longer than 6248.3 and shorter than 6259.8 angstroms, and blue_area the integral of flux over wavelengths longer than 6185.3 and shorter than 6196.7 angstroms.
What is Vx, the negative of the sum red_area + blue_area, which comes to -494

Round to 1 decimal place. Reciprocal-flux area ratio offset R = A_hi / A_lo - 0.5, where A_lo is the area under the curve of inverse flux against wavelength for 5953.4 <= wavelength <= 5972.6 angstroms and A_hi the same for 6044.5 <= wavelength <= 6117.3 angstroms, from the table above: 3.4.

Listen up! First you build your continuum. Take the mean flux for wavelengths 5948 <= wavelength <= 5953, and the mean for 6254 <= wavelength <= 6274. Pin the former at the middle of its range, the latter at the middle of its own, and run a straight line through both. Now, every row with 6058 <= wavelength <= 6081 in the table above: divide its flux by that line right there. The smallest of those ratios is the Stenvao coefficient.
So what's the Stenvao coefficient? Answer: 0.995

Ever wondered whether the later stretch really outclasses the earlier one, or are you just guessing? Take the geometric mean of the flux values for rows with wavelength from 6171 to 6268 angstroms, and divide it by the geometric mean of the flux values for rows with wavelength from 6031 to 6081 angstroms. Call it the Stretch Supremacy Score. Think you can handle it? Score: 0.95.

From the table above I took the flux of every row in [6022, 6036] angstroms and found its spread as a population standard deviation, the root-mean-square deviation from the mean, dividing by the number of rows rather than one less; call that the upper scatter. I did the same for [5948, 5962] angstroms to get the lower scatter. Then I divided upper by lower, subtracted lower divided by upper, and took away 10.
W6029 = -6.3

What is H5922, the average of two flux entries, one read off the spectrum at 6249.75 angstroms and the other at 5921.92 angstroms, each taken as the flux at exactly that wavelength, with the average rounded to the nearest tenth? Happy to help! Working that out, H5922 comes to 22.3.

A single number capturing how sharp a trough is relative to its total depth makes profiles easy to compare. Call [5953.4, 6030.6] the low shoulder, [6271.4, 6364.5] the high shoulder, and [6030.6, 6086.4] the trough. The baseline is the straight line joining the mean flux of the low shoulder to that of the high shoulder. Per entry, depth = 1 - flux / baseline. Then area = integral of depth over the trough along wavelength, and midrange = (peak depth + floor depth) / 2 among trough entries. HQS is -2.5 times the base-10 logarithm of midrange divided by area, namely 5.5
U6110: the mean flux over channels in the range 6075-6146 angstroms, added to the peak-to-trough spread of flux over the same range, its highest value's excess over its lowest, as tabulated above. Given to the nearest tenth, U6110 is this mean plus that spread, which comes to 23.4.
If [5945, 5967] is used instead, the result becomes 23.4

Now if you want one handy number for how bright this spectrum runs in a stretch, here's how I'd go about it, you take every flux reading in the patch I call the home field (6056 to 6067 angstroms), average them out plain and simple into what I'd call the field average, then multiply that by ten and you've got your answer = 227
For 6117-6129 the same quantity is 220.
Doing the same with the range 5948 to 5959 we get 229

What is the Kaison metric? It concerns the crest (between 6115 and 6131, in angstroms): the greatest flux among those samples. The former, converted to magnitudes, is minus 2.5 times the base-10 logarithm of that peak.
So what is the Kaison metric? -3.38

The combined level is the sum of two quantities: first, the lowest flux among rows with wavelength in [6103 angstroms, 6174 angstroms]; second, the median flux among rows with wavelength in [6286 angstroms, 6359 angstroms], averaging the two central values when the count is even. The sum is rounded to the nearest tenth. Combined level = 42.2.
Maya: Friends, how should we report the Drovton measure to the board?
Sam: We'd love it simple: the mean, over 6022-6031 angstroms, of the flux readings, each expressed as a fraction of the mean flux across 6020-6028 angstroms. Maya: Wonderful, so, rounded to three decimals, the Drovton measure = 1.005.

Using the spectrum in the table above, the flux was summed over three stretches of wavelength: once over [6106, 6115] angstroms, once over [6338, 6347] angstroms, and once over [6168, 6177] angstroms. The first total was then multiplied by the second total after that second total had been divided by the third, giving 68.6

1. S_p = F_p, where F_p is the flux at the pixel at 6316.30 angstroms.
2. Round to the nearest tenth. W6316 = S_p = 21.3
